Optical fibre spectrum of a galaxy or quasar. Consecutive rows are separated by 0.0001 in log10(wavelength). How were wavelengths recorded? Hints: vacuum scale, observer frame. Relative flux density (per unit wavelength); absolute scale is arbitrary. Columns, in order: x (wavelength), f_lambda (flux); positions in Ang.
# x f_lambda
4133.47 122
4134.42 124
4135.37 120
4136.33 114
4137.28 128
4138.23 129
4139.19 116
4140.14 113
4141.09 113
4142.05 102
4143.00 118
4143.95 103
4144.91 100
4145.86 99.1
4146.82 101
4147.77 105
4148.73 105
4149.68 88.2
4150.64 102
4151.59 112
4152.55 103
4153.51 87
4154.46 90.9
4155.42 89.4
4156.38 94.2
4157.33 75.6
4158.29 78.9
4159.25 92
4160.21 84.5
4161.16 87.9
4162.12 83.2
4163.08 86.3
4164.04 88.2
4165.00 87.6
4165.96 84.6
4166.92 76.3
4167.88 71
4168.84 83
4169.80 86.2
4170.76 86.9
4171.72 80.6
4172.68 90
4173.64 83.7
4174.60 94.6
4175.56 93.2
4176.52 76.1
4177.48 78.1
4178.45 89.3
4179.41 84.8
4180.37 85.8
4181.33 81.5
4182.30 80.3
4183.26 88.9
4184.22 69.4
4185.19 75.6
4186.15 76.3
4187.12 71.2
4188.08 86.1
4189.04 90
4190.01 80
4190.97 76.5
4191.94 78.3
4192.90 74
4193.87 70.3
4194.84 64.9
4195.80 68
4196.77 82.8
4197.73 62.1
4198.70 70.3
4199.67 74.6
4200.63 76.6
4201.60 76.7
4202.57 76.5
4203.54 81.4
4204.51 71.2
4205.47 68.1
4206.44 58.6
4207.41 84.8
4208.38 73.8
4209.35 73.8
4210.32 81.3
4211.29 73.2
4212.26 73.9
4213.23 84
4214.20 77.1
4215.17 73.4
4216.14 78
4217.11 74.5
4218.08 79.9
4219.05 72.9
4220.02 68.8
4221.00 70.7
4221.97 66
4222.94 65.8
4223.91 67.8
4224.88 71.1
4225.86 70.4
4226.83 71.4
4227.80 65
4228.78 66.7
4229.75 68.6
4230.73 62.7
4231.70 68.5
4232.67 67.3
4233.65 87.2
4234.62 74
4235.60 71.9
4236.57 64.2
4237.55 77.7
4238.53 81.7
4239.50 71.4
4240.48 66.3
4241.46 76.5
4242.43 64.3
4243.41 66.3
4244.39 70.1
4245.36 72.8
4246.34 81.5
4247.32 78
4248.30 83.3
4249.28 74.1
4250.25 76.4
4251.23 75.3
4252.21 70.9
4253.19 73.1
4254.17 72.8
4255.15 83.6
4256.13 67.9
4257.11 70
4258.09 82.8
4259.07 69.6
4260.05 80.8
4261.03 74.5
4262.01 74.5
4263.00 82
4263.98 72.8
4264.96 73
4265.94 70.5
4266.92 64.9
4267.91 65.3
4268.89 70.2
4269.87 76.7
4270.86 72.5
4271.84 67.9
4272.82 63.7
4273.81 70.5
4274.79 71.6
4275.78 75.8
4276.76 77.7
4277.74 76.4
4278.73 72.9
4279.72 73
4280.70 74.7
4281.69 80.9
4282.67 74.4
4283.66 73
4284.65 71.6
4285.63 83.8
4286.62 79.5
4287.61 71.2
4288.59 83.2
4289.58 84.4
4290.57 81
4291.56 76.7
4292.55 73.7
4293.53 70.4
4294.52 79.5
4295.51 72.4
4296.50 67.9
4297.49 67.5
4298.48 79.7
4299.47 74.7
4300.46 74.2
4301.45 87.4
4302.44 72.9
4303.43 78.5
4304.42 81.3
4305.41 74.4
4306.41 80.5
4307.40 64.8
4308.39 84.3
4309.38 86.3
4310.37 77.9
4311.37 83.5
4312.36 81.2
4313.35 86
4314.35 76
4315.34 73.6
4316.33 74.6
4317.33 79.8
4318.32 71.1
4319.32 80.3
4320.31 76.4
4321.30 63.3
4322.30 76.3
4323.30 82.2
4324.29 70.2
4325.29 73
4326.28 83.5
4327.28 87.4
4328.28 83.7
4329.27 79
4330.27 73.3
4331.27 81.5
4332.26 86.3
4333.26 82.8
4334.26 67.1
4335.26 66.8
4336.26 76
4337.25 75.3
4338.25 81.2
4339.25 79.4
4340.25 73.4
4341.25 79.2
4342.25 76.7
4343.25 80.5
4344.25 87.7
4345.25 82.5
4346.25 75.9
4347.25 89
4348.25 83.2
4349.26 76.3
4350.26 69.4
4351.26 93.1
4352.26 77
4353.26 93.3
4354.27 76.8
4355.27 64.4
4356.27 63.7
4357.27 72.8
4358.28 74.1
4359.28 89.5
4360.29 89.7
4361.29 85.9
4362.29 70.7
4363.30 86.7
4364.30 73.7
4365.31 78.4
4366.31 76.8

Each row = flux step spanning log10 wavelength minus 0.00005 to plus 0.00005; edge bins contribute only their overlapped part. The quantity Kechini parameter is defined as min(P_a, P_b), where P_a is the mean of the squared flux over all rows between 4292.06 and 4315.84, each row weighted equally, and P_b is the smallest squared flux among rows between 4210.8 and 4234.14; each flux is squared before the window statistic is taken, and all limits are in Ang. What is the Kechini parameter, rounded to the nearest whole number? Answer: 3931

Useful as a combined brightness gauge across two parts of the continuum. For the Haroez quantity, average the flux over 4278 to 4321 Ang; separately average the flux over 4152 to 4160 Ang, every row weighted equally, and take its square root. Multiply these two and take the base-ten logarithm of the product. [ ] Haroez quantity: 2.86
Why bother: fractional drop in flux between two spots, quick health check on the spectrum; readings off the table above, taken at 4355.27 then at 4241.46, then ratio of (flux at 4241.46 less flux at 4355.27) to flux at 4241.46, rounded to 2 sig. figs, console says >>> 0.16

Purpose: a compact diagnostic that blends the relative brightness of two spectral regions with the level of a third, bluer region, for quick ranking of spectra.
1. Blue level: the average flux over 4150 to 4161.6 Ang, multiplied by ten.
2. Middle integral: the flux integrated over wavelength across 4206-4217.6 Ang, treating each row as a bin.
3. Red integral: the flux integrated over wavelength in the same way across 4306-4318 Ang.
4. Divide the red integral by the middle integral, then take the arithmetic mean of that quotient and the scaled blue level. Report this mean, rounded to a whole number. 458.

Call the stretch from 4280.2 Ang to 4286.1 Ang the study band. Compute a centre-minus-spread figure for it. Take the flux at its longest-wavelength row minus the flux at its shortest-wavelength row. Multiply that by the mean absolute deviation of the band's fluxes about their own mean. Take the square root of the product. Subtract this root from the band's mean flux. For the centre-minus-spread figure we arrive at 70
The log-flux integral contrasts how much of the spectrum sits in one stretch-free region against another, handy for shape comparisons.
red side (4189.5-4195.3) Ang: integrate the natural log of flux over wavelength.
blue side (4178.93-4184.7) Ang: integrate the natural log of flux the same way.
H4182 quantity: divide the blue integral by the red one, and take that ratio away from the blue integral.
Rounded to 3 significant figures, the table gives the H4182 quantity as 24.4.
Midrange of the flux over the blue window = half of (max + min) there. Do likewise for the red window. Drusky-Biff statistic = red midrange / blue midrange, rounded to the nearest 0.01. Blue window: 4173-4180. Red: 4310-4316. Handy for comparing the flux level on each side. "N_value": 0.93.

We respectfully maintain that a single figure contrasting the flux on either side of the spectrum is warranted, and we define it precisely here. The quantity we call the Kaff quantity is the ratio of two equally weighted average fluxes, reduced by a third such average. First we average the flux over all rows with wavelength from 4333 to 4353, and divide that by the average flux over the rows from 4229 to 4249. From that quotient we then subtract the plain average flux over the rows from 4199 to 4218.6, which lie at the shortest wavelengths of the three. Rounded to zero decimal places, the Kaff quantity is -74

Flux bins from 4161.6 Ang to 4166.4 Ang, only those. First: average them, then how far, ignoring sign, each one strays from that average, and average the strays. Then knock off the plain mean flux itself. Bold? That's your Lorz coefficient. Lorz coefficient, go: -84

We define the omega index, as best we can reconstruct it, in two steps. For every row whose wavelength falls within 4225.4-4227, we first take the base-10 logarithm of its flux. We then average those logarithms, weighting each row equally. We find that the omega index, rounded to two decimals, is 1.85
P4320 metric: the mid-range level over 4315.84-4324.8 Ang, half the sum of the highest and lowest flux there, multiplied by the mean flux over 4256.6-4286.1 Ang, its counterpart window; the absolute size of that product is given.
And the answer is 5354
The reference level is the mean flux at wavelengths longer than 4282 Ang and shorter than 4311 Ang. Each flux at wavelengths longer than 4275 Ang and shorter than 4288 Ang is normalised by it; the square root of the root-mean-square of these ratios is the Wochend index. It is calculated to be 0.99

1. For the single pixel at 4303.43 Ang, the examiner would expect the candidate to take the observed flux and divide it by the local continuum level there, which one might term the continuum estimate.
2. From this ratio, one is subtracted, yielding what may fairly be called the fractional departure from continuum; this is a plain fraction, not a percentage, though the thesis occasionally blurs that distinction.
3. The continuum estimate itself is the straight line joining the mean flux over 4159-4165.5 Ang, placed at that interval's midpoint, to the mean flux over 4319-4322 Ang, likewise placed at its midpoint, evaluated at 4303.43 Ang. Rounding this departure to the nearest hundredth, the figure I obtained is 0.05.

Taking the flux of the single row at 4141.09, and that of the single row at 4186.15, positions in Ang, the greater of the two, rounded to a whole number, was 113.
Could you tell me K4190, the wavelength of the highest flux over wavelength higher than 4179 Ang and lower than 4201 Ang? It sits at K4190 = 4189.04 Ang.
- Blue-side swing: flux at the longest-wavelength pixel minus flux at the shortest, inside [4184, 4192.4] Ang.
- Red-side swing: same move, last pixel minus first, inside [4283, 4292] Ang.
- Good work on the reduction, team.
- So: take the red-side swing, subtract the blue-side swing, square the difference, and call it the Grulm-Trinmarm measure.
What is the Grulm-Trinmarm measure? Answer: 27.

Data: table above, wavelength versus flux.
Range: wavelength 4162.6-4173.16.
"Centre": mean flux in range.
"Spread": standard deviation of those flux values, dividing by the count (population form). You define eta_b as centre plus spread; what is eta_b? 89.1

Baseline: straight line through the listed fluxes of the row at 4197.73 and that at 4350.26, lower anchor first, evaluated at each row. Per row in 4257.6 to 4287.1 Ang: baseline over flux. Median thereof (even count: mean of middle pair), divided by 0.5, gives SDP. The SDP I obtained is 1.79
